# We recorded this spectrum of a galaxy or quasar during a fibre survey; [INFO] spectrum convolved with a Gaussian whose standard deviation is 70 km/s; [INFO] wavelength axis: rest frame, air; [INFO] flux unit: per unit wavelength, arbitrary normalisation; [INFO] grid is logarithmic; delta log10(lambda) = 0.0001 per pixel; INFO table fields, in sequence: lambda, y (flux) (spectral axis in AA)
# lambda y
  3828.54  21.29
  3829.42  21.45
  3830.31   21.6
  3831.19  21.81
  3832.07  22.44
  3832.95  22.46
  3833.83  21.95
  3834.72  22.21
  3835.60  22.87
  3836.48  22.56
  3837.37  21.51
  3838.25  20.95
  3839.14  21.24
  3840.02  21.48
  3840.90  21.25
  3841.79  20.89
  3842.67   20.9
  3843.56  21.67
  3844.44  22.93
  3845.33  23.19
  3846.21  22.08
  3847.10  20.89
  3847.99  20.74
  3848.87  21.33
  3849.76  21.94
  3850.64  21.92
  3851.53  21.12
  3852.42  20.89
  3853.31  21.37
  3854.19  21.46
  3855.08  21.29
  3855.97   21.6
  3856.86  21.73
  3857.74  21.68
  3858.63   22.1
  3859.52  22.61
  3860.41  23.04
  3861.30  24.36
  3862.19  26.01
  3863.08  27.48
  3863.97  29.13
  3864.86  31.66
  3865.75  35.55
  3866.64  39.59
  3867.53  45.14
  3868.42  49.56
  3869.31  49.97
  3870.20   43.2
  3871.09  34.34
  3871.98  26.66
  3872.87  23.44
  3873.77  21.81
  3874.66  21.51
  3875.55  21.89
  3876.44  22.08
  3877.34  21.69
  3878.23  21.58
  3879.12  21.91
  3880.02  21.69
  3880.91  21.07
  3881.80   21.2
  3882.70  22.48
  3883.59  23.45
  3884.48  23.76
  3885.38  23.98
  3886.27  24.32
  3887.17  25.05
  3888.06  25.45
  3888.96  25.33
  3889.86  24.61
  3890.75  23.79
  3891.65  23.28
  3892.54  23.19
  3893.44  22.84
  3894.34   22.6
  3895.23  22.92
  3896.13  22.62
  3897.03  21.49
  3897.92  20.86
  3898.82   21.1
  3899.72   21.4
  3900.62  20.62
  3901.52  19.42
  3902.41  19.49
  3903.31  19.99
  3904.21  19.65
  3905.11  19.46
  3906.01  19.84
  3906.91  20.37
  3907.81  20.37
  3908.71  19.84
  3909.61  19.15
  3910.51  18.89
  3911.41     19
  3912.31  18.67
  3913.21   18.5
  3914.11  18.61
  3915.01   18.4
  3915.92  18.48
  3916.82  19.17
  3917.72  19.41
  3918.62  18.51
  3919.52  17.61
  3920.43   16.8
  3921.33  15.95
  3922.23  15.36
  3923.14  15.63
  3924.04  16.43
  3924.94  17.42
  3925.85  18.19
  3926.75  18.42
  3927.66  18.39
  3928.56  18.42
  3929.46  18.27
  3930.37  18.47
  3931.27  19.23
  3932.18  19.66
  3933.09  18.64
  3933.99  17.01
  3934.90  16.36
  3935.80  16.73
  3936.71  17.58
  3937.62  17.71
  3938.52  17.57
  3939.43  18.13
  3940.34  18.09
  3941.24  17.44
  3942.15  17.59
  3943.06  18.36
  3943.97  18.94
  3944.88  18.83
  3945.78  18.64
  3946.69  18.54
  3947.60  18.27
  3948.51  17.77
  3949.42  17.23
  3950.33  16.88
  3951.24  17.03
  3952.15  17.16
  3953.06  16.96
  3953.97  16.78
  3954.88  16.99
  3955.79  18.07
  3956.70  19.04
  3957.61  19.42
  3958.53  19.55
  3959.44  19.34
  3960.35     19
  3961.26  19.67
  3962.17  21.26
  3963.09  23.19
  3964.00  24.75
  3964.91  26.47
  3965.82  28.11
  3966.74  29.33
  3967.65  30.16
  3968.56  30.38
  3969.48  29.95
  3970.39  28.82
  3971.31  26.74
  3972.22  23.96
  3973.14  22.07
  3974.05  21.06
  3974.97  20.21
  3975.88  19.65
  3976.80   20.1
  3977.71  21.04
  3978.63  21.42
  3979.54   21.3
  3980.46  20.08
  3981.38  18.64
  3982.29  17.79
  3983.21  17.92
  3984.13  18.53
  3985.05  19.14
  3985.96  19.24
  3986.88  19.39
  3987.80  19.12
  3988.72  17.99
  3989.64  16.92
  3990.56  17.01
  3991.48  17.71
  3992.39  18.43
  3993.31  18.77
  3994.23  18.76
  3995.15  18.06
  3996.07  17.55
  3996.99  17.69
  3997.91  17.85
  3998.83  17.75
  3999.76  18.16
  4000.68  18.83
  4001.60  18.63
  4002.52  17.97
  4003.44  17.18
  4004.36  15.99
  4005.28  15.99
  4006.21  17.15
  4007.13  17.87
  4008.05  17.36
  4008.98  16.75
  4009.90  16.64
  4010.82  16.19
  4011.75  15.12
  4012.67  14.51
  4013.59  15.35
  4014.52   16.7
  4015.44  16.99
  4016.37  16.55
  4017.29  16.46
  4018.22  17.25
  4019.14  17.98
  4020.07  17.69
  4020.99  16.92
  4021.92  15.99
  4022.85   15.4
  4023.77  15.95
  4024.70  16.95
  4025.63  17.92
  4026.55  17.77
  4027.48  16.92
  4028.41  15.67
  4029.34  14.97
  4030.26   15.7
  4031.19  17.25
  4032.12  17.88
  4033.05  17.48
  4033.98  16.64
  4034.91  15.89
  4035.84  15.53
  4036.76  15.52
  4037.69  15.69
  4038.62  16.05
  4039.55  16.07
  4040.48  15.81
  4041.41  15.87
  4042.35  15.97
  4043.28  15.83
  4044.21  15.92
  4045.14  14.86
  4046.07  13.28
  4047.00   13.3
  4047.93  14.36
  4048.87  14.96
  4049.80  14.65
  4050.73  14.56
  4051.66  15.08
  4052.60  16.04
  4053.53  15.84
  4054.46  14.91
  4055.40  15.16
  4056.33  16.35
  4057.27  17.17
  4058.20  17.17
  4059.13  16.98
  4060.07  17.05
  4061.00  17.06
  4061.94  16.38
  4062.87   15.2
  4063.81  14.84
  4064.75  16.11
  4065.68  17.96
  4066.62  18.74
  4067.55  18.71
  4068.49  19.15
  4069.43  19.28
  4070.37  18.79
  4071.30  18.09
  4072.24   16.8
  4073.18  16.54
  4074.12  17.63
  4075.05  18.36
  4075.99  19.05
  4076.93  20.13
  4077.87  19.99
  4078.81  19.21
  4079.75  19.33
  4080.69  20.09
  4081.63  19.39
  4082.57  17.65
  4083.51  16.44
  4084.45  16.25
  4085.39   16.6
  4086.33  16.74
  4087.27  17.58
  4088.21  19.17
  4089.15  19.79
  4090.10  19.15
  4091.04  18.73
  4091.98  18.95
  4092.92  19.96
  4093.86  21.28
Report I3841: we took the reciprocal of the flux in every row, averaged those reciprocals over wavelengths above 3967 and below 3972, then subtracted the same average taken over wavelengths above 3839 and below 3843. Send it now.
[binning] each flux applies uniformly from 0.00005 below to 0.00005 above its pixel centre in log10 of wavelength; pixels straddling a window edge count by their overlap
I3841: -0.013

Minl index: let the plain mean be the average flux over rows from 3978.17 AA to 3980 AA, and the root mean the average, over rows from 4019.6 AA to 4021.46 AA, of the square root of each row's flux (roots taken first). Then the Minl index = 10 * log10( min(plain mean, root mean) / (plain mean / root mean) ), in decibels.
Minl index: -0.9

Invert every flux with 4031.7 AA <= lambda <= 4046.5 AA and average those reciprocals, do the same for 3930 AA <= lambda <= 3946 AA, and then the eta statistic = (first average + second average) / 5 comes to 0.024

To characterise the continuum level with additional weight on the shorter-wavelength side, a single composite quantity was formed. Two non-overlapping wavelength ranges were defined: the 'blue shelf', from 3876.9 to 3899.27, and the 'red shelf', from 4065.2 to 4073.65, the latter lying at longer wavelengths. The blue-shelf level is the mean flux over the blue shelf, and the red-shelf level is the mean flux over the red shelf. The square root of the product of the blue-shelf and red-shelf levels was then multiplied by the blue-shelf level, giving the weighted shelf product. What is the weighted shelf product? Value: 468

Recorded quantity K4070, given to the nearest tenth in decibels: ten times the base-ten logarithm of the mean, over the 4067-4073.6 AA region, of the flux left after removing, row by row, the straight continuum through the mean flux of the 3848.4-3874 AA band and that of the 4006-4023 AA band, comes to 7.6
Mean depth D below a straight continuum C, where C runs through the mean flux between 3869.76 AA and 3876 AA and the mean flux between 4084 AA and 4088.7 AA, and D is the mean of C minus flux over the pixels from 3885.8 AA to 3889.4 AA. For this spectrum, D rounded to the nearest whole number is 2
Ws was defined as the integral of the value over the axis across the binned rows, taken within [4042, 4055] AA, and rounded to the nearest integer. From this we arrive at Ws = 195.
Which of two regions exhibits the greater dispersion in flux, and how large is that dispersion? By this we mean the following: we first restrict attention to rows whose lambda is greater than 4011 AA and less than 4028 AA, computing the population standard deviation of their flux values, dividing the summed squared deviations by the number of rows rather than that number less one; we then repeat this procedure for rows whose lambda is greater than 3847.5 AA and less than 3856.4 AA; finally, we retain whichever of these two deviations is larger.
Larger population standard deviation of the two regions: 0.99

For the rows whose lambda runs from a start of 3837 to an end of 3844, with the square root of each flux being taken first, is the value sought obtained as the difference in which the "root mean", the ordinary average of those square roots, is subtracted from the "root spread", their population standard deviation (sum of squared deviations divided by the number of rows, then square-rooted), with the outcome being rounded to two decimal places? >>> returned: -4.58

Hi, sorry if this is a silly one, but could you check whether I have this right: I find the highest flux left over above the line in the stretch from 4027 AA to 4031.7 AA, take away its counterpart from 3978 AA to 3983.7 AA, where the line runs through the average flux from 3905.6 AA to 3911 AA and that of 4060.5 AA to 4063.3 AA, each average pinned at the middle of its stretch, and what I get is -3.0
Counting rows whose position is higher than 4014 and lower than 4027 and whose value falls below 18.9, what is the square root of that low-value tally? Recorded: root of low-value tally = 3.7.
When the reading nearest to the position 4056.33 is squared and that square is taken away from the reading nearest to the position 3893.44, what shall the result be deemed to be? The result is -244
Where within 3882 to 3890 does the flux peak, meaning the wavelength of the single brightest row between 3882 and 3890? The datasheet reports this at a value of 3888.06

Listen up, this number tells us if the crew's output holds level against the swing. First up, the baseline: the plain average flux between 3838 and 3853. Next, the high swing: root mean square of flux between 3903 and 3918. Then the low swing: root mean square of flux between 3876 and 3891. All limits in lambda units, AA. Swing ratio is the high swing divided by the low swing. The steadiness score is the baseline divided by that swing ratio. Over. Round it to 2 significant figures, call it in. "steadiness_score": 26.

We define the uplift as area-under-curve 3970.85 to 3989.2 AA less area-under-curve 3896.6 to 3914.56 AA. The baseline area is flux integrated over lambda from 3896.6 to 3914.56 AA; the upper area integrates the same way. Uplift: 15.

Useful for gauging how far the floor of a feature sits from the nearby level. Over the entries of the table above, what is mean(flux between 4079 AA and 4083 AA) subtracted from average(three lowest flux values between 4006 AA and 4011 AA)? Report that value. -2.6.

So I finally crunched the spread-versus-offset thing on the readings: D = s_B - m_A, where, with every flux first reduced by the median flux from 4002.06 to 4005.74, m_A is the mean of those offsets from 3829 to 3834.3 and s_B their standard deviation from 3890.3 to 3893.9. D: -5.0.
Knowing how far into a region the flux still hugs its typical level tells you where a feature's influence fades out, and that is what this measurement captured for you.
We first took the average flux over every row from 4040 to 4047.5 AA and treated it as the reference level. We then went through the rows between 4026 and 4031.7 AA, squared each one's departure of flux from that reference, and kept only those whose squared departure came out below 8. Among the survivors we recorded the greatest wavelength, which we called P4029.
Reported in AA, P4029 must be 4031.19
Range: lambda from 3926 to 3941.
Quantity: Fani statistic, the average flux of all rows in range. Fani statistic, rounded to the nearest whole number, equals 18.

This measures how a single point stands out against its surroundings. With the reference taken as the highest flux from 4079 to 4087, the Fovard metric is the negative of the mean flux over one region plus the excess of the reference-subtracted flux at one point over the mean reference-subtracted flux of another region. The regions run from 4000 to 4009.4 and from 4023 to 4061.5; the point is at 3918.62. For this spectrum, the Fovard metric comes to -15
